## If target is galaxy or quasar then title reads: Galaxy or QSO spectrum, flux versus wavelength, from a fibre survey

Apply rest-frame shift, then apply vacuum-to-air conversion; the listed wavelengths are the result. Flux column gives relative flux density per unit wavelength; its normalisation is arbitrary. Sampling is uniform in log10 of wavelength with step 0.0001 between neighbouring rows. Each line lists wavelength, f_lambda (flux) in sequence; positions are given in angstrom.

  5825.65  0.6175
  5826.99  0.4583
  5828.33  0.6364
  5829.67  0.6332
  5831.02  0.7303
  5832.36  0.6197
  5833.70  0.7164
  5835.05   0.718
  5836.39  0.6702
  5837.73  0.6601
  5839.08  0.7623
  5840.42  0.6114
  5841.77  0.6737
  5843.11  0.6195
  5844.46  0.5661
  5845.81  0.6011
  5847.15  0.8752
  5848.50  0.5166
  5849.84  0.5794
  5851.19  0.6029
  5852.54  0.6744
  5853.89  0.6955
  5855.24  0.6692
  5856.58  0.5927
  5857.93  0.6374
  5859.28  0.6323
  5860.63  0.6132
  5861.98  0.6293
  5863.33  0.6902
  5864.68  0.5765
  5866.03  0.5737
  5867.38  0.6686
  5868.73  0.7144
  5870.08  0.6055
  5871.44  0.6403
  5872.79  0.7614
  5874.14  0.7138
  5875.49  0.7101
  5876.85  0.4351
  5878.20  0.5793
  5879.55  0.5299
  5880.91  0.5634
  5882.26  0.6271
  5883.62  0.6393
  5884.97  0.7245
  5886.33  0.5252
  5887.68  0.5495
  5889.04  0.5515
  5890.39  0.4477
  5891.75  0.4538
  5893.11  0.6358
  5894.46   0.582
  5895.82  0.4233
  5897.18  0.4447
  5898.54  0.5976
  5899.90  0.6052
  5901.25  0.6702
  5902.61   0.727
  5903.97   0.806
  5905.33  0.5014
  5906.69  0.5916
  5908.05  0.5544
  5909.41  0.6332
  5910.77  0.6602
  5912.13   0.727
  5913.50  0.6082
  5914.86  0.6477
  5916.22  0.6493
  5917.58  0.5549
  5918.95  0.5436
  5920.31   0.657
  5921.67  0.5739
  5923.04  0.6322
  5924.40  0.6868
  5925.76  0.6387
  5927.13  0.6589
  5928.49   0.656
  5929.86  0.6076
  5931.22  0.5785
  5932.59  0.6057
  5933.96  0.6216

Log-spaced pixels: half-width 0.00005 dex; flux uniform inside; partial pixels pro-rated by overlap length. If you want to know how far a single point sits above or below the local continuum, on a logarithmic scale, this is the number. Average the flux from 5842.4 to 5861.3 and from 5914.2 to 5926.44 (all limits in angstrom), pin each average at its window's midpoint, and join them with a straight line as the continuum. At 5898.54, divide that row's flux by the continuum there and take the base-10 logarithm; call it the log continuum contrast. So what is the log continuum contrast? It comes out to -0.019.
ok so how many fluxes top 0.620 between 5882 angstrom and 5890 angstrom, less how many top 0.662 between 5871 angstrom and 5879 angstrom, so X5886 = 0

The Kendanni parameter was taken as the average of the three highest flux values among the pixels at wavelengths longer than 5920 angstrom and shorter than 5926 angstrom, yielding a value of 0.66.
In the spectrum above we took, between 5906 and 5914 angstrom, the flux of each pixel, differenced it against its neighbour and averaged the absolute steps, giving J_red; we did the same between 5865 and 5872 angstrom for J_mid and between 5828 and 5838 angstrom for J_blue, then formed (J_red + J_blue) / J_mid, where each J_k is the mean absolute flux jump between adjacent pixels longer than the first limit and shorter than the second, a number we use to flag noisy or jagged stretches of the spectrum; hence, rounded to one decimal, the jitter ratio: 1.7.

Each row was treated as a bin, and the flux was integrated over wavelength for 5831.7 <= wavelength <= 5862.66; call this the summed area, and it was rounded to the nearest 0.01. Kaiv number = 20.11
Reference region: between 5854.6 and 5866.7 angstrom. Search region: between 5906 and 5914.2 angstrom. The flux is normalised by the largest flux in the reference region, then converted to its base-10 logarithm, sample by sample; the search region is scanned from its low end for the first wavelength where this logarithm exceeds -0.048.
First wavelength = 5909.41 angstrom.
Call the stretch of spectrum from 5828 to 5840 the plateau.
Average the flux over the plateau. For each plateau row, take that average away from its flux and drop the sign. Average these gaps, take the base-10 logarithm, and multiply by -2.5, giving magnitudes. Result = 3.41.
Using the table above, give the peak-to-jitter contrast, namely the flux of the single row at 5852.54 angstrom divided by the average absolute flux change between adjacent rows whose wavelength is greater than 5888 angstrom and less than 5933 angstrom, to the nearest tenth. 9.6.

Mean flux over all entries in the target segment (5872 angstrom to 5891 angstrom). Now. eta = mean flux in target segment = 0.60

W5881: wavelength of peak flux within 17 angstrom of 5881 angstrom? 5872.79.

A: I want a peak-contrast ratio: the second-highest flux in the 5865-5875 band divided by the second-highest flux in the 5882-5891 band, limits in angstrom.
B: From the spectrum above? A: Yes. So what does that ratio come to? 1.117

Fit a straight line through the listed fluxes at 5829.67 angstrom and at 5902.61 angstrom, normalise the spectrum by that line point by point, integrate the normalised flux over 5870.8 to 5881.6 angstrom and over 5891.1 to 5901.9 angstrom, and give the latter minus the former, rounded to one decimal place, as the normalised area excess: -1.3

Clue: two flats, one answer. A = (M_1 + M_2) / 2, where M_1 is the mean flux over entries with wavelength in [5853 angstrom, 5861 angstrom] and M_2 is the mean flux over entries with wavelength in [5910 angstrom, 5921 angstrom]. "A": 0.636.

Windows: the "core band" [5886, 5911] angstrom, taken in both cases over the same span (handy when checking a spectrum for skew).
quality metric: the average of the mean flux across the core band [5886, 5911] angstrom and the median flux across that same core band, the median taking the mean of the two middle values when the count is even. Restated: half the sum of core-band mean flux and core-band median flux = 0.579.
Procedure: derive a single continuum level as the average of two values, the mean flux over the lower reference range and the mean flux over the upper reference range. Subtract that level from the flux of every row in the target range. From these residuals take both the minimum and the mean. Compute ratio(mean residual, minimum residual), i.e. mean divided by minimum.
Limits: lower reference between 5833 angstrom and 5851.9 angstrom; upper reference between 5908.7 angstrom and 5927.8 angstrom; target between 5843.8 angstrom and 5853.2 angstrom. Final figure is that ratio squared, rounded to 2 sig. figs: 0.011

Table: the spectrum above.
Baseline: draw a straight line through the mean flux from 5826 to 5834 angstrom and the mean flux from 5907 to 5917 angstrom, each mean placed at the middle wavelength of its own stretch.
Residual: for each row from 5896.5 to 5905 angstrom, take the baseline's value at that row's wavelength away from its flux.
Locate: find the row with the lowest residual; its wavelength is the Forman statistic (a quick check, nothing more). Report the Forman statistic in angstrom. 5897.18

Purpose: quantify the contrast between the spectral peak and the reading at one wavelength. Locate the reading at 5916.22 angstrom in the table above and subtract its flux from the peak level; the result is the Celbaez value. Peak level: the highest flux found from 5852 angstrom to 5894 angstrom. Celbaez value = 0.11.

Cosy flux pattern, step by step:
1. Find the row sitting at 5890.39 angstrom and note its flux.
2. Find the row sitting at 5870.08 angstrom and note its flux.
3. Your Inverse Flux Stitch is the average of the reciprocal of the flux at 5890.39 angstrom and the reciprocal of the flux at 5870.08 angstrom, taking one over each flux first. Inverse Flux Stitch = 1.94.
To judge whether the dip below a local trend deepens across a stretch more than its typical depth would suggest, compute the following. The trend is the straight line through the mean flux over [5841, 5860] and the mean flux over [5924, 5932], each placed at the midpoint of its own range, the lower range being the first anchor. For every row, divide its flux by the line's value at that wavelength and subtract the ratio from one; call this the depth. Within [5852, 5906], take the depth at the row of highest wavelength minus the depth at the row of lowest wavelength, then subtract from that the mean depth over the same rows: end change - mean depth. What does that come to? 0.23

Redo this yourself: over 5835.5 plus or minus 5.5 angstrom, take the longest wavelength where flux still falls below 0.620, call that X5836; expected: 5840.42 angstrom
